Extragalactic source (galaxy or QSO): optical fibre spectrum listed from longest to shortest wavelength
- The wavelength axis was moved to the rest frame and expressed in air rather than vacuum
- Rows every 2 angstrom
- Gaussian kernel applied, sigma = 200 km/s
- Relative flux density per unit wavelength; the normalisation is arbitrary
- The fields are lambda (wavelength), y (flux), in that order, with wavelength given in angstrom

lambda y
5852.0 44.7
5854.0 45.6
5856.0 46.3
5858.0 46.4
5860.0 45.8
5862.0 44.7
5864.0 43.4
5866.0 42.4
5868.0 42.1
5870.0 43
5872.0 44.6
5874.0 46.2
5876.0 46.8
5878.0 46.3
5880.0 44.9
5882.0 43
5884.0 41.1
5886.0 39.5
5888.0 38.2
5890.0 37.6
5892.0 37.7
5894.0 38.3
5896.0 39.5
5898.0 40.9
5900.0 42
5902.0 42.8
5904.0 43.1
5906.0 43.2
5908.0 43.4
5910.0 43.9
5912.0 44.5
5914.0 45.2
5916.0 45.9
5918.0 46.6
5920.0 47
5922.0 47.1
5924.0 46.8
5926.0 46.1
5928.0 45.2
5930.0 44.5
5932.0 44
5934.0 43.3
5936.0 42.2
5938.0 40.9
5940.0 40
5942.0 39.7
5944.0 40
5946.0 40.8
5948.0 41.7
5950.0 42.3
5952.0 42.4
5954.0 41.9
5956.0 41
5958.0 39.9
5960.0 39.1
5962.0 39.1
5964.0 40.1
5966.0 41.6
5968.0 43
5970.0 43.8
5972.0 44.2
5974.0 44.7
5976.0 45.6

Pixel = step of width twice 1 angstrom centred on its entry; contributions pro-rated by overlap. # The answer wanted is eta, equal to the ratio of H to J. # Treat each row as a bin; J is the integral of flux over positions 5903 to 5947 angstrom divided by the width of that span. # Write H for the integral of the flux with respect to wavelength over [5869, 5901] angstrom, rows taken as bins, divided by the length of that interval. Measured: 0.96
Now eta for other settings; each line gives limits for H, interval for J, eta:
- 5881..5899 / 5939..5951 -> 0.97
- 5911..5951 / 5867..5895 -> 1.04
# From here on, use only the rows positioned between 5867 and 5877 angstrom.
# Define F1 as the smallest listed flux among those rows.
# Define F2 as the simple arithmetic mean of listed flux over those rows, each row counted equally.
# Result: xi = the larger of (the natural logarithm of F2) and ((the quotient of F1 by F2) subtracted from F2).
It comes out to 43.6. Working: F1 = 42.1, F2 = 44.5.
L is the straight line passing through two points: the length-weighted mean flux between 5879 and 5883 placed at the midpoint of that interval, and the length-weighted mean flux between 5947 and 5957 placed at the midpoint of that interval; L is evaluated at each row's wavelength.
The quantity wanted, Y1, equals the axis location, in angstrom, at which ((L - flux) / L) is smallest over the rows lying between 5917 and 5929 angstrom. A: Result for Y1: 5922.0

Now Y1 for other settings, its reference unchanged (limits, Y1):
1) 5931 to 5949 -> 5932.0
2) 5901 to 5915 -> 5914.0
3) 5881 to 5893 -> 5882.0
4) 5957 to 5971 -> 5970.0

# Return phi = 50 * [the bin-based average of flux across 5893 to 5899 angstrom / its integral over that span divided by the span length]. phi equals 1978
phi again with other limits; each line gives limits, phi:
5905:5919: 2234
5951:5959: 2065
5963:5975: 2145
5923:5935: 2249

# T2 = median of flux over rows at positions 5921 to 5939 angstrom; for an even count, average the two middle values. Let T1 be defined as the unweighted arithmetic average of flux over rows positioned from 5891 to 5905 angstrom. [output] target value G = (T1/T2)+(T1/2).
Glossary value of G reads 21.2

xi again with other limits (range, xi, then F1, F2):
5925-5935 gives 43.6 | 43.3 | 44.6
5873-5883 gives 44.5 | 43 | 45.4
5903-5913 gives 42.6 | 43.1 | 43.6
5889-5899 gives 37.8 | 37.6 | 38.8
